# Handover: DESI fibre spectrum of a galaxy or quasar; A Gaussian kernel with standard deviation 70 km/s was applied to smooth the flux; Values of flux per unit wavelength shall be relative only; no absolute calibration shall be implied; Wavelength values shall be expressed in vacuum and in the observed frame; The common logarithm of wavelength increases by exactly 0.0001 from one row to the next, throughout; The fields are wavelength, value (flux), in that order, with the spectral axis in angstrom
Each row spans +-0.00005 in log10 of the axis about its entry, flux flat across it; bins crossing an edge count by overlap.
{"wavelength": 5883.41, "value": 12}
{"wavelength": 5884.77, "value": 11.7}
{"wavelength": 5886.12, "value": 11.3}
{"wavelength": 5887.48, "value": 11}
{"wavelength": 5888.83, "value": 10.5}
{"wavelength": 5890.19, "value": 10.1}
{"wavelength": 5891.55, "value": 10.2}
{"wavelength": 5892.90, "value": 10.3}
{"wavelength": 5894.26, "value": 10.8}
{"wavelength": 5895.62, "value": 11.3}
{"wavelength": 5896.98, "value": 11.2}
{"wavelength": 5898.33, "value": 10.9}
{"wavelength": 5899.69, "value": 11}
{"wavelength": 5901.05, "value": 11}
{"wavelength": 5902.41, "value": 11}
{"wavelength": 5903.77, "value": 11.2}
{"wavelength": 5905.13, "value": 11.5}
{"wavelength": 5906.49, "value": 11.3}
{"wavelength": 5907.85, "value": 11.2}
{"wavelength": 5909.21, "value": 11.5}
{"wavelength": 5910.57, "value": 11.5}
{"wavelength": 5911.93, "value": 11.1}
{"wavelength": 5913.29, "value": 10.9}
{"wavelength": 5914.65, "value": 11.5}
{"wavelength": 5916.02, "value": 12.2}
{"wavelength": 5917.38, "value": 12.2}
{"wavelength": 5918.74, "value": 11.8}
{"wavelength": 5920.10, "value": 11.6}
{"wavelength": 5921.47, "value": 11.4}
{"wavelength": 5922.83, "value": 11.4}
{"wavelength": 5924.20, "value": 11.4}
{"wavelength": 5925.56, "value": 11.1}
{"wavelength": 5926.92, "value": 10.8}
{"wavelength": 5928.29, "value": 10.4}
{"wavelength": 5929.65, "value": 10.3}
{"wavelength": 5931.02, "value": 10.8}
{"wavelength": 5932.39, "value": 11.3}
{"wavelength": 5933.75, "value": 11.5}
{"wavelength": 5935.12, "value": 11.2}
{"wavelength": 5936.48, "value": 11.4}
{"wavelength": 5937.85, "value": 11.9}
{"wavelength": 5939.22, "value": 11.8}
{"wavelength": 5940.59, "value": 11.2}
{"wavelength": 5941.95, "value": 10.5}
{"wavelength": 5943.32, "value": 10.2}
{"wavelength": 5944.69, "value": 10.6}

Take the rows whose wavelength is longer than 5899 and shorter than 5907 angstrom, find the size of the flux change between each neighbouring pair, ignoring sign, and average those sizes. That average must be 0.14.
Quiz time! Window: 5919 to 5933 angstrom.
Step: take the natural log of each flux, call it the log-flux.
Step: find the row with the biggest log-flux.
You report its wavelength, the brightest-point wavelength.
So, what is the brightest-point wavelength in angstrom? 5920.10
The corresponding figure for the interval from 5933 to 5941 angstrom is 5937.85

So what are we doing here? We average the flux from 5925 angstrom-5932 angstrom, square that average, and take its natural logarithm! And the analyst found 4.74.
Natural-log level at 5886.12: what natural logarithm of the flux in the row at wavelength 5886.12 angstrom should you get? 2.42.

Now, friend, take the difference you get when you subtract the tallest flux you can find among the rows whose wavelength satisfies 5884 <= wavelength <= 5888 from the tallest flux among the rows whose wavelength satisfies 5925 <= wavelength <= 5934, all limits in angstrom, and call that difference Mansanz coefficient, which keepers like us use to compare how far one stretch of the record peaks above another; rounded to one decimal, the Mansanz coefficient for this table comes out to -0.2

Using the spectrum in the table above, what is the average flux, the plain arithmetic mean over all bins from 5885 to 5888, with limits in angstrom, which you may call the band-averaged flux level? 11.2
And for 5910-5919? 11.6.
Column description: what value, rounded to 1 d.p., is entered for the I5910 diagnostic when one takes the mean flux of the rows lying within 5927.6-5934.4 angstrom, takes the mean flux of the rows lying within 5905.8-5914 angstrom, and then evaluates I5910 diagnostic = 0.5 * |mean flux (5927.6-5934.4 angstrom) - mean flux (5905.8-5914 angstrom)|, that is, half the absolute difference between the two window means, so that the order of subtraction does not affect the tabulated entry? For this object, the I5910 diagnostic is 0.2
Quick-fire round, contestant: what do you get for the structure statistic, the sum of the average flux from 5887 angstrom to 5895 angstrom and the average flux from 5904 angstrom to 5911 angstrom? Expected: 21.9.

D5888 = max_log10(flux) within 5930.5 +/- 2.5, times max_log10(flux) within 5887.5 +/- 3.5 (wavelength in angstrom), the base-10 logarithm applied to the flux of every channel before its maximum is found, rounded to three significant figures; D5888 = 1.12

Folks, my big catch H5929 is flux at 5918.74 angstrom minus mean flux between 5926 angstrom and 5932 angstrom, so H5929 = 1.2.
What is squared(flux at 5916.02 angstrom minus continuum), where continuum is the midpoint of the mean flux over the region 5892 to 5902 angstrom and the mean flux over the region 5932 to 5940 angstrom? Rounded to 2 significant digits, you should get 0.96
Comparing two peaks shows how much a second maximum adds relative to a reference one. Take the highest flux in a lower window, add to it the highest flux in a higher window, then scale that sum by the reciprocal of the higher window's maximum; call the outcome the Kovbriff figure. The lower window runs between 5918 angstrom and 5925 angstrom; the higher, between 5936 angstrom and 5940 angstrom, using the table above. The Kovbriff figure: 1.992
